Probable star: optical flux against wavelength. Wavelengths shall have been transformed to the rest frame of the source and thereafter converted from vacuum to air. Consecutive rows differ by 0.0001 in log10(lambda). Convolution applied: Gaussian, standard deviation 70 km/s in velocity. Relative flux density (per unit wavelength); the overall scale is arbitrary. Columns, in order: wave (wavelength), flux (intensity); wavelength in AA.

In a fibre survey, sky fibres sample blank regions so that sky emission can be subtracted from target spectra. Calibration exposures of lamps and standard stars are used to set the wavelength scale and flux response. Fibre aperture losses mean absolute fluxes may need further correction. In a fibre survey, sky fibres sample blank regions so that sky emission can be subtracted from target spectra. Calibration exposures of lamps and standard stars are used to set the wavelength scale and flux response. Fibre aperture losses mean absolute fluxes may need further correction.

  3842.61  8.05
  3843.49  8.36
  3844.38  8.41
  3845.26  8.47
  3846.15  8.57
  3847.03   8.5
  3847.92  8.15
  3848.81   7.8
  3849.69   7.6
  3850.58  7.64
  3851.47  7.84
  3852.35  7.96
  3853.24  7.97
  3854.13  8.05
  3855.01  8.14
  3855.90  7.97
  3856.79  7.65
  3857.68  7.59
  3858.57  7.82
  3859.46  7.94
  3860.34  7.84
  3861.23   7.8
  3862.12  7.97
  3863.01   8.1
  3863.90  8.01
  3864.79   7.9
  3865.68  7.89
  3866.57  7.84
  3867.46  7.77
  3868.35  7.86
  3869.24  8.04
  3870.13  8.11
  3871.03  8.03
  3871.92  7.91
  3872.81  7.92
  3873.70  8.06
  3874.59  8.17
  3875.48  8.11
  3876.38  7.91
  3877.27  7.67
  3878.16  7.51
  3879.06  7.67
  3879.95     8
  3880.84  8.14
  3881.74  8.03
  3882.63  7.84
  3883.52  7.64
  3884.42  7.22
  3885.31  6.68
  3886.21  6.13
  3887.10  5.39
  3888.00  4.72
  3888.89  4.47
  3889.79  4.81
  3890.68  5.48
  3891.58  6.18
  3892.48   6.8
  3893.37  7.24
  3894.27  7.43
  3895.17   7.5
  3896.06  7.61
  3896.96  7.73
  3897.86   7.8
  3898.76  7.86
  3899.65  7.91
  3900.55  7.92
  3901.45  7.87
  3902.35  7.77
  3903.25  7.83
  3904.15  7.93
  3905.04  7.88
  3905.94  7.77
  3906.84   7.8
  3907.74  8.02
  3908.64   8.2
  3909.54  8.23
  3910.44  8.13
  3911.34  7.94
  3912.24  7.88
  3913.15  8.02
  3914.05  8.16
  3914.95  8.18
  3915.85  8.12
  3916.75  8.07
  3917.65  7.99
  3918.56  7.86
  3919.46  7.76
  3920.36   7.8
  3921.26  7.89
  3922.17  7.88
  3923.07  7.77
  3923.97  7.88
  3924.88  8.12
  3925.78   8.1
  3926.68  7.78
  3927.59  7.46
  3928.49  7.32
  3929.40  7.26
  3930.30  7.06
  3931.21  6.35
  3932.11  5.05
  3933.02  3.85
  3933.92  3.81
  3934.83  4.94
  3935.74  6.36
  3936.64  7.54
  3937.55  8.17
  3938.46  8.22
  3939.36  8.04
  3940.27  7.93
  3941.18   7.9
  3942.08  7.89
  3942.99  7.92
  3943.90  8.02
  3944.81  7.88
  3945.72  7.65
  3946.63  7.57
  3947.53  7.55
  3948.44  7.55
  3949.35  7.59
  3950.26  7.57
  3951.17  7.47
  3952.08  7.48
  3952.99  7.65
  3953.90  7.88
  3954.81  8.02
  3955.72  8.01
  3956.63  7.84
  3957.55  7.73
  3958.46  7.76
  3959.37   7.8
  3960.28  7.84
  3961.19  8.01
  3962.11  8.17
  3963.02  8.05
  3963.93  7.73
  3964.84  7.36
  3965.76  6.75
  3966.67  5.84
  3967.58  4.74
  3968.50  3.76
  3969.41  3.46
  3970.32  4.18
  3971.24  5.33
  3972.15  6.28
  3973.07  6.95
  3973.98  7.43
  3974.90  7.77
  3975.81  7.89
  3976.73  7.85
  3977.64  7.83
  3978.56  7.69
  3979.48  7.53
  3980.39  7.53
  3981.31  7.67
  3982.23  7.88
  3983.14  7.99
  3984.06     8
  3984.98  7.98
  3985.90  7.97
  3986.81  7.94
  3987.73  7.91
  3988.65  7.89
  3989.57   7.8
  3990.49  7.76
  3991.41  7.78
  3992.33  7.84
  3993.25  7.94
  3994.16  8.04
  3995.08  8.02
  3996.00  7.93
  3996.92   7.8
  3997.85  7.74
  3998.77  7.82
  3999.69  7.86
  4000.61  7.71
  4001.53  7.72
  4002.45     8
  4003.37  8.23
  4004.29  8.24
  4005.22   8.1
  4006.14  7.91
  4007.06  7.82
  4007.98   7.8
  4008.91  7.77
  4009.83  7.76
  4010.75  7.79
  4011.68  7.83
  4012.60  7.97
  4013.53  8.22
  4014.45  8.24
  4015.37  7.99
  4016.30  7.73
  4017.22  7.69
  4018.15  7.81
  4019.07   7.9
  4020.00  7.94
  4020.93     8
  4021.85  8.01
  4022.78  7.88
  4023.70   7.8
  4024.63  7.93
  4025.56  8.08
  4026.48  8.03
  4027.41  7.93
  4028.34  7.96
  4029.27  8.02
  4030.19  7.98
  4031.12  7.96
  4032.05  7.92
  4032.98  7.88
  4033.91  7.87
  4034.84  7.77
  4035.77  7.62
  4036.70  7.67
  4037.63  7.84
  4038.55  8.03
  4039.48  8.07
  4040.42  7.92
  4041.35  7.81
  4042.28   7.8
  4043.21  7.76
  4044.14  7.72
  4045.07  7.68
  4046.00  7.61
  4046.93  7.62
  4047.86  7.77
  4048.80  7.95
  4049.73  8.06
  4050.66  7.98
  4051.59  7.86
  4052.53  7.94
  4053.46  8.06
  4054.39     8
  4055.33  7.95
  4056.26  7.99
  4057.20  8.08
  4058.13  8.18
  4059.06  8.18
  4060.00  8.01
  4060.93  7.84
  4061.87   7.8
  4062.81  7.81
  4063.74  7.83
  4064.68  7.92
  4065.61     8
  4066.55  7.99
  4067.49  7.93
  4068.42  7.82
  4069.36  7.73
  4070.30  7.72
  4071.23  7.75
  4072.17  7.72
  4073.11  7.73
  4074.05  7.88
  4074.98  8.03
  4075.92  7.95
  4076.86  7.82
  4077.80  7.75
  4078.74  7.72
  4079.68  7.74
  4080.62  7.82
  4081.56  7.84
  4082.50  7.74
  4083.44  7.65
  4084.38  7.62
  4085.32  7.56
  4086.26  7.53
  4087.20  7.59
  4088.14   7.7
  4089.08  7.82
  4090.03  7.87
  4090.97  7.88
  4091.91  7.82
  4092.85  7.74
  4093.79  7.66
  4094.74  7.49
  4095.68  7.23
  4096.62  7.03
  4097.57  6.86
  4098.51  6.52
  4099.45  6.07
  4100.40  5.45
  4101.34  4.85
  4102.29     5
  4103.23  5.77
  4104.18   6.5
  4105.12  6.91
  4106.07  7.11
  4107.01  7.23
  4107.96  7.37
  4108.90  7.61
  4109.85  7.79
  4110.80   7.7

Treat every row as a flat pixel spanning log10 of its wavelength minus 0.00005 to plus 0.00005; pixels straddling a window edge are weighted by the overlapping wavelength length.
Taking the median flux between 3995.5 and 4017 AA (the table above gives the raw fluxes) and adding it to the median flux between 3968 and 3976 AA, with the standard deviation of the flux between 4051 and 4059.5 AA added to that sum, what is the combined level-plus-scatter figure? 14.2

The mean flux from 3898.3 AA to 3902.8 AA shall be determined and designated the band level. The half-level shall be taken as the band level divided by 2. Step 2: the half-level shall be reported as 3.93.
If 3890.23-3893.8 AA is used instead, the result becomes 3.21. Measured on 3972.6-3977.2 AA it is 3.79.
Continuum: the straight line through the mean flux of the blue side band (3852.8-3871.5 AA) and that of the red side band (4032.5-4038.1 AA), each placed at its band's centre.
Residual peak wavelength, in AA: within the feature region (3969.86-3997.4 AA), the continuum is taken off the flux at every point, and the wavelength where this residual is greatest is 3994.16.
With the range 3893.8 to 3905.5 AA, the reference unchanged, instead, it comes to 3904.15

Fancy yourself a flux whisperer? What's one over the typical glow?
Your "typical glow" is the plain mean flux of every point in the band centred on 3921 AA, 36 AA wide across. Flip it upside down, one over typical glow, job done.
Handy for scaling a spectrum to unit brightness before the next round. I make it 0.134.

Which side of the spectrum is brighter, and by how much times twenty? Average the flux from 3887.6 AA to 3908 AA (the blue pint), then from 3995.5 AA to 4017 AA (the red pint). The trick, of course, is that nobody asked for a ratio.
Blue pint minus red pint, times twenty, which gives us -15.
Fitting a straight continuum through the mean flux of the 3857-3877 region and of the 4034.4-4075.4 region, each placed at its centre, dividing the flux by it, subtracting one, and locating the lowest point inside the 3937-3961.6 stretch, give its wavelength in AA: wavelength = 3951.17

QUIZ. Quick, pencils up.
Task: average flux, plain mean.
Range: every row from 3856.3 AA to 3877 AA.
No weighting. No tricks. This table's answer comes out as 7.92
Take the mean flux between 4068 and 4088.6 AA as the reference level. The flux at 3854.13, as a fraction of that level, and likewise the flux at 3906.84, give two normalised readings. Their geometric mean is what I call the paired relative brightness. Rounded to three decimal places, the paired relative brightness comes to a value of 1.023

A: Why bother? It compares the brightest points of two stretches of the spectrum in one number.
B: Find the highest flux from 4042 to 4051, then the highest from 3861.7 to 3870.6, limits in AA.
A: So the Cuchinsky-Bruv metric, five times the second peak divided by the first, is 5.03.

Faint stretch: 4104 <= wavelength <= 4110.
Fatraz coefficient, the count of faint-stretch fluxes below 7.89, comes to 7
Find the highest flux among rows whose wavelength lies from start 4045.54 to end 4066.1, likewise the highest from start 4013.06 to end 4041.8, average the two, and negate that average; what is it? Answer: -8.21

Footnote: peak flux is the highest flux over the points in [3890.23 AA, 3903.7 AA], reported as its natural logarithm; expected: 2.07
